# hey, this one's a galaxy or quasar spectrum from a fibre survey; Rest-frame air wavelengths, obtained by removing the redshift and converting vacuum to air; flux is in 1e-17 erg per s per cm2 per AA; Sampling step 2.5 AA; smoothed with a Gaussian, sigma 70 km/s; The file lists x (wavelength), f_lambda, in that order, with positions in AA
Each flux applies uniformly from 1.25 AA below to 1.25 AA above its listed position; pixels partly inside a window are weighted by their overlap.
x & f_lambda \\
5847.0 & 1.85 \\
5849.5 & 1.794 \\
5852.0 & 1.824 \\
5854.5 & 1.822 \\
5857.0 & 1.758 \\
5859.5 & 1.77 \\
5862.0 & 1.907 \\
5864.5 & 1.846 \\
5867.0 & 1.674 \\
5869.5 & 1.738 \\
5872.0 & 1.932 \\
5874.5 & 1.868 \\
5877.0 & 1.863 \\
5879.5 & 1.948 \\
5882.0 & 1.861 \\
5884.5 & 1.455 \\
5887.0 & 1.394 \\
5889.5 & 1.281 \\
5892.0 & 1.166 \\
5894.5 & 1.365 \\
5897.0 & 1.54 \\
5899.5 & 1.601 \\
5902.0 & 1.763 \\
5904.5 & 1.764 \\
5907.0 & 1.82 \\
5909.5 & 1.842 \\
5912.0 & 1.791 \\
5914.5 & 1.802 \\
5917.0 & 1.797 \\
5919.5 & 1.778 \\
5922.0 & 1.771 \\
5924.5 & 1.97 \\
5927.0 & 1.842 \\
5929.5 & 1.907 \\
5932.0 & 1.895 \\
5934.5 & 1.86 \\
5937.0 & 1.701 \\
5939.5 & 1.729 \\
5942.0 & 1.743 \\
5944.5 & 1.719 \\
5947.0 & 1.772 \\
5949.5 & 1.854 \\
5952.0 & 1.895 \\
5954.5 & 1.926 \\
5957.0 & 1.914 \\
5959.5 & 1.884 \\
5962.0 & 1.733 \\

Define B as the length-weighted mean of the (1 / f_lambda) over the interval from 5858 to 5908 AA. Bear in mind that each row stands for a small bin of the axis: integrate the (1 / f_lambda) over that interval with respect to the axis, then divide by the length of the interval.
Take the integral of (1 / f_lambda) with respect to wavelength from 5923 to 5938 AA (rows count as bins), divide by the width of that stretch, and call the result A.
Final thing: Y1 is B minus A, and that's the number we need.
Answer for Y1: 0.07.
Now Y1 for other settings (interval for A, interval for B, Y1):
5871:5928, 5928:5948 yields -0.04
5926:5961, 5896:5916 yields 0.03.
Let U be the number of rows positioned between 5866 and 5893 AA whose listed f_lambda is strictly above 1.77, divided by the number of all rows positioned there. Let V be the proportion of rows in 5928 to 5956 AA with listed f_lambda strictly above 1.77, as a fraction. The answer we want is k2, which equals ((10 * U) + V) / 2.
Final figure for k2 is 2.59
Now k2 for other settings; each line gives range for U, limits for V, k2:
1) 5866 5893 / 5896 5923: 2.59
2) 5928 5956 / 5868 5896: 3.41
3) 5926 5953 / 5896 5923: 3.50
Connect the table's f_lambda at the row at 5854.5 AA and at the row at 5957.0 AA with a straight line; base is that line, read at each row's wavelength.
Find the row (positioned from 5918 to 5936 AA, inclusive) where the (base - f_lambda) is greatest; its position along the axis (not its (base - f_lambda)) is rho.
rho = 5922.0 AA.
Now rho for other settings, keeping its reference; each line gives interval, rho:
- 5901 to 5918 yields 5904.5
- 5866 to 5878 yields 5867.0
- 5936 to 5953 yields 5937.0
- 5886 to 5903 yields 5892.0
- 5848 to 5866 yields 5857.0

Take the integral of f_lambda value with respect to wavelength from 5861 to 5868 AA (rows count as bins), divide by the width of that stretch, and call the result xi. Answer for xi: 1.81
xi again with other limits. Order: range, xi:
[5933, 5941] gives 1.77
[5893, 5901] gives 1.50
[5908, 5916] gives 1.81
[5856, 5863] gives 1.81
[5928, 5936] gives 1.88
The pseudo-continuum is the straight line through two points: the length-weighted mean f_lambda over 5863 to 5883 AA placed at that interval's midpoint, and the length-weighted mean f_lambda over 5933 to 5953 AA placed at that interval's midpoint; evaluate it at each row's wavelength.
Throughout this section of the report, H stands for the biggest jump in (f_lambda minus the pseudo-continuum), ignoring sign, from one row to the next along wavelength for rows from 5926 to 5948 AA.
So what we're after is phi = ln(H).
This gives -1.9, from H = 0.16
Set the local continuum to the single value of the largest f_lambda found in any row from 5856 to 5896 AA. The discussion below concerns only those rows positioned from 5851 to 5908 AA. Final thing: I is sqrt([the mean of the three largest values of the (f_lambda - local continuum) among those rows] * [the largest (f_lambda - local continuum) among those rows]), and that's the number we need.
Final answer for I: 0.00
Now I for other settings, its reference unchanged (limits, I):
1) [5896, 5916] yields 0.12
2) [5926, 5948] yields 0.05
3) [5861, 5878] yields 0.03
